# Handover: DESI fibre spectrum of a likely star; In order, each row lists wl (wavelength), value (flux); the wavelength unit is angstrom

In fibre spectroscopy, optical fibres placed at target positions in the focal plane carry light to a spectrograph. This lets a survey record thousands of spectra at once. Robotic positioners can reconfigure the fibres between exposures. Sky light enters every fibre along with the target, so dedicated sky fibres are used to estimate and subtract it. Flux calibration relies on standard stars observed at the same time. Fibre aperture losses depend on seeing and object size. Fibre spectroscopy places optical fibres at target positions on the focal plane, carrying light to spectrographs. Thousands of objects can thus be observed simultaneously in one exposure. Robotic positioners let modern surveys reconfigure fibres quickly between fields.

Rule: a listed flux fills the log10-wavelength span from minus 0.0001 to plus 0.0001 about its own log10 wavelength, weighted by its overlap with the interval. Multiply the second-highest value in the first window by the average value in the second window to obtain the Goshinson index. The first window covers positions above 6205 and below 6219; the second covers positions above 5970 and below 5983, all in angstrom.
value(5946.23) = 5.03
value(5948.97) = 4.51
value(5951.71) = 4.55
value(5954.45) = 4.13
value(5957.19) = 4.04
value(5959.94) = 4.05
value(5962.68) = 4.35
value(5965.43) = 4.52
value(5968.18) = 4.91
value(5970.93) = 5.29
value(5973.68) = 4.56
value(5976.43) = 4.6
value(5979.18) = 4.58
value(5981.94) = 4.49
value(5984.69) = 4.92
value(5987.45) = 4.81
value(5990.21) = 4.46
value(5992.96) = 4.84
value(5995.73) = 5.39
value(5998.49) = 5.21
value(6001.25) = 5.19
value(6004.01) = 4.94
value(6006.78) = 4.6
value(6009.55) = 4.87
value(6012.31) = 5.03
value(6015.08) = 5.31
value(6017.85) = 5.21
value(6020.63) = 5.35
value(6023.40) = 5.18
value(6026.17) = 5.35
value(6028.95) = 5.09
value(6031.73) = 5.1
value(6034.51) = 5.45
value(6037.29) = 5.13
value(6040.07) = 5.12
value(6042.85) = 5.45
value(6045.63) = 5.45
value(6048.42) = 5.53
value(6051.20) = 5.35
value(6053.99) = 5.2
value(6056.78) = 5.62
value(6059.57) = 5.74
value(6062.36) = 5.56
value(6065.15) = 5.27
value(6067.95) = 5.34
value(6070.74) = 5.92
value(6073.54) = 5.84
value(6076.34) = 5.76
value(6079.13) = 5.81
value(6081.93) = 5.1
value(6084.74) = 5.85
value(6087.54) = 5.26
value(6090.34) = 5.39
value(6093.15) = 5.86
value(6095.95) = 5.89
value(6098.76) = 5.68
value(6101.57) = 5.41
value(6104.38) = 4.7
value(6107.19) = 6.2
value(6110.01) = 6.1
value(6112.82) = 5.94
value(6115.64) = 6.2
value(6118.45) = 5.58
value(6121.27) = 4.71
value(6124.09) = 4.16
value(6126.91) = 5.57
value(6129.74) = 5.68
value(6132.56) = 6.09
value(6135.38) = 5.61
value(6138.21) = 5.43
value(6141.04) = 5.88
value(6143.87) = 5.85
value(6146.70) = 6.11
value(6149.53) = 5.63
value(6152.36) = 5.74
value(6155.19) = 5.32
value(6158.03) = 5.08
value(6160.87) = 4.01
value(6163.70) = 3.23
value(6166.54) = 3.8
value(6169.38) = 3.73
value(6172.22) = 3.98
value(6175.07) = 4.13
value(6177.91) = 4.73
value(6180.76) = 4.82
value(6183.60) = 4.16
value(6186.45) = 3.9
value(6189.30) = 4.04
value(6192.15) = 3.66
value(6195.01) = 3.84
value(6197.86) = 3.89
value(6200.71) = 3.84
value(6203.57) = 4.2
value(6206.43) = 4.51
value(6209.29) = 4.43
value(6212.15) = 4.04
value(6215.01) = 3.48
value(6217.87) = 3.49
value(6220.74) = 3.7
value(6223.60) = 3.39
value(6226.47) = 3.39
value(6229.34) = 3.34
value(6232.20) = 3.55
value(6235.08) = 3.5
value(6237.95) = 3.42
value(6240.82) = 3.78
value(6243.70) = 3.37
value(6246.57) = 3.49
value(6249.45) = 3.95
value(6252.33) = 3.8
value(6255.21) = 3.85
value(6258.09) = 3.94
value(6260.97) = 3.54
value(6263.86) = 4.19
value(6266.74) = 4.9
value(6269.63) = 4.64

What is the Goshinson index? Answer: 21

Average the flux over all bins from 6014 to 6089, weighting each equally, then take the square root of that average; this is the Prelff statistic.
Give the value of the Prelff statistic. 2.33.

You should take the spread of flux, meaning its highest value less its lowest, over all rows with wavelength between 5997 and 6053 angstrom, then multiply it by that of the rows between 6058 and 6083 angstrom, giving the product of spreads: 0.76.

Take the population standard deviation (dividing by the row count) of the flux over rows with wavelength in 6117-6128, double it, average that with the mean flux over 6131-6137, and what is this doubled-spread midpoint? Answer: 3.5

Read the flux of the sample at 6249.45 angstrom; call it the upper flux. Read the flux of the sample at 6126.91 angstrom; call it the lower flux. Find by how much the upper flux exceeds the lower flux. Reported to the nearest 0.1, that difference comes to -1.6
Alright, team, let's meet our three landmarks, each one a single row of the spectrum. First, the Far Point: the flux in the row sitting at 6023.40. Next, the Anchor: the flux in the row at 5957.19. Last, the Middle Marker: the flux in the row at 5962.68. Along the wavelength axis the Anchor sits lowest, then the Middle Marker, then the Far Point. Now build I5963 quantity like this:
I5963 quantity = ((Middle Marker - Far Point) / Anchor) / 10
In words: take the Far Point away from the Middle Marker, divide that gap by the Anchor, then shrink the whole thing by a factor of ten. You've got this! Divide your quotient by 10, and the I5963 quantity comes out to -0.021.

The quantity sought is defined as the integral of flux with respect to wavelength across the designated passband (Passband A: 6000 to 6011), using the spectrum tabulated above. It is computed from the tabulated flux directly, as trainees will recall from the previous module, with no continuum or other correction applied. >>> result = 54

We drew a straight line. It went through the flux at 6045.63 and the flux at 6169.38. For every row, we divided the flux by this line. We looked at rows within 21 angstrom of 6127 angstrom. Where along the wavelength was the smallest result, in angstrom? 6124.09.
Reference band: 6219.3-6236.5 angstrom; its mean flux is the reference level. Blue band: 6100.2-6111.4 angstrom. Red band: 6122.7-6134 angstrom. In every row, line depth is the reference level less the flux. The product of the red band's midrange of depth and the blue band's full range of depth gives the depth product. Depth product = -2.5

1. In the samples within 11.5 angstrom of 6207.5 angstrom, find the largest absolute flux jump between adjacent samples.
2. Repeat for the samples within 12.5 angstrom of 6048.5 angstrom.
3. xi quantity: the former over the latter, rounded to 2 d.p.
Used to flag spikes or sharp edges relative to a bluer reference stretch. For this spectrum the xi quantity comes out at 1.33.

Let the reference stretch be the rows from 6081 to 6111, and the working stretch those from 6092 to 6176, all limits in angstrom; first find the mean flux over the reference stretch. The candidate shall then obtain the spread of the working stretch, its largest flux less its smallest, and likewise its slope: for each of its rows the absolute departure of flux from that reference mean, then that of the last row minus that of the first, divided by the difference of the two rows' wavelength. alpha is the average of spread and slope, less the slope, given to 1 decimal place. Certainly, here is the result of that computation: 1.5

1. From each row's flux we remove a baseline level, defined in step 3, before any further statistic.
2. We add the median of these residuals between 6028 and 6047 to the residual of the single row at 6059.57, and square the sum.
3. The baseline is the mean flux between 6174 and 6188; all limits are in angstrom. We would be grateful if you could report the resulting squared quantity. 4.7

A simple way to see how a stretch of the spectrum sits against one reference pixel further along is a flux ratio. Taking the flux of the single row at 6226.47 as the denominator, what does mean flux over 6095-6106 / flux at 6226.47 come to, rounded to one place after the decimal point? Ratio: 1.6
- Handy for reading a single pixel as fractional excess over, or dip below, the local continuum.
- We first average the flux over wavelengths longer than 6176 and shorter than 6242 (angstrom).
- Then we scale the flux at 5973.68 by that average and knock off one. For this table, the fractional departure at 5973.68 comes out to 0.18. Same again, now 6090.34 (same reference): 0.39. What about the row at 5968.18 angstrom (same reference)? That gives 0.27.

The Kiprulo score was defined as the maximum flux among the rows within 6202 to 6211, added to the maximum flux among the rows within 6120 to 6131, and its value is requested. 10.2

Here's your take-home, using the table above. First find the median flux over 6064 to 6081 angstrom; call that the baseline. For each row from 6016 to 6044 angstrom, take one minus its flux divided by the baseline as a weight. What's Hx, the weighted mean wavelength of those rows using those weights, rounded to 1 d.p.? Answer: 6030.2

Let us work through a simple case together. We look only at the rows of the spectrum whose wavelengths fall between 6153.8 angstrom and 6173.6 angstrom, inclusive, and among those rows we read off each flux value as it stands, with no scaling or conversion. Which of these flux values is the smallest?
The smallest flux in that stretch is 3.23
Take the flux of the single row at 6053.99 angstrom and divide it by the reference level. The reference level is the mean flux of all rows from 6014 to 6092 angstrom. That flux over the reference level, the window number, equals 0.96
